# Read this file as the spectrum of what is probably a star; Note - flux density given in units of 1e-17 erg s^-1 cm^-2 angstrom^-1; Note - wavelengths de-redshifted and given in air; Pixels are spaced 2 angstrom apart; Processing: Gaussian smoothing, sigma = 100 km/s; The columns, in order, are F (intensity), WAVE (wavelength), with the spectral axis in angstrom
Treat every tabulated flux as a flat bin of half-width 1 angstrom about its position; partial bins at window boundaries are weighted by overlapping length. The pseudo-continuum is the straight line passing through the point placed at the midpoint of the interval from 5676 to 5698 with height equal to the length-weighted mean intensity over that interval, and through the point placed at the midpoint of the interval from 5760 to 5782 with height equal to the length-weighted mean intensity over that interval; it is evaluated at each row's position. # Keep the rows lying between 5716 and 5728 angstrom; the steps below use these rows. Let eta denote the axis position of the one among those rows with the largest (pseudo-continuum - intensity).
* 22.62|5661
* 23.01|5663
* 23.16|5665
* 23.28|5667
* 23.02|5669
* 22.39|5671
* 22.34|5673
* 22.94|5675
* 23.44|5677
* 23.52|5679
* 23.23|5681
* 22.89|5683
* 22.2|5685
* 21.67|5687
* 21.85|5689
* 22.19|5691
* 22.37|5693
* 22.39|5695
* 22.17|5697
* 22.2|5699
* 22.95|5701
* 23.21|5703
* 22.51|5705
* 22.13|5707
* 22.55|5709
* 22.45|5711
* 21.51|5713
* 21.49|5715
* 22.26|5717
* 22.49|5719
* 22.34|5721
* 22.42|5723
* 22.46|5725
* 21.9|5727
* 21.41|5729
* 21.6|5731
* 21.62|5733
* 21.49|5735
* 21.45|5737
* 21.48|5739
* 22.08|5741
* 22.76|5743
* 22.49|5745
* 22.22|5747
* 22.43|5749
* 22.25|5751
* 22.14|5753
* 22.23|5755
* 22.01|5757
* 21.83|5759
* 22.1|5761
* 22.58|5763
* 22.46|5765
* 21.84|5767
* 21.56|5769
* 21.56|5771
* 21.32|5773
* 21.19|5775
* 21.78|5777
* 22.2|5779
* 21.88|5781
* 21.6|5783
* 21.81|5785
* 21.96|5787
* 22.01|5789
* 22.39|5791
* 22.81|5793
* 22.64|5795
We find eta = 5727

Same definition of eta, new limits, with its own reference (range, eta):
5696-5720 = 5715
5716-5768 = 5729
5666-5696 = 5687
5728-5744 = 5729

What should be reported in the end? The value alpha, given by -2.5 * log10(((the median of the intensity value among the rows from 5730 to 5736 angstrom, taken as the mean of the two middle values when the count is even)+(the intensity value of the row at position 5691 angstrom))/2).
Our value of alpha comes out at -3.35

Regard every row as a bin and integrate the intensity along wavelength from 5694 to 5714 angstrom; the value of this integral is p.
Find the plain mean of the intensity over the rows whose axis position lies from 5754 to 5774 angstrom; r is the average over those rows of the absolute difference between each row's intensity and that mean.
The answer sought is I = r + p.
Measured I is 448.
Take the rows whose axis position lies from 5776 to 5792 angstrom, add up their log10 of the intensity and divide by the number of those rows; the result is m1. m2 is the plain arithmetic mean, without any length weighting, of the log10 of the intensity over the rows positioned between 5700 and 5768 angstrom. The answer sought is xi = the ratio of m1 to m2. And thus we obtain 0.997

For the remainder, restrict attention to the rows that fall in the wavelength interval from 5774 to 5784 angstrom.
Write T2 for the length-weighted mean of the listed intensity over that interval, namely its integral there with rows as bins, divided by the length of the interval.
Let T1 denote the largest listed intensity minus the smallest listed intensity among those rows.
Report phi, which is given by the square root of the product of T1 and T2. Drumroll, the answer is 4.7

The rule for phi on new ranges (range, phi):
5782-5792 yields 4.2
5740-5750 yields 3.9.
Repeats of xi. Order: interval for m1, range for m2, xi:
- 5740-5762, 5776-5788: 1.005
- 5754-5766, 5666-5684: 0.989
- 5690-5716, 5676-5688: 0.993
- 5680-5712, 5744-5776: 1.006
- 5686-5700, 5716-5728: 0.997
